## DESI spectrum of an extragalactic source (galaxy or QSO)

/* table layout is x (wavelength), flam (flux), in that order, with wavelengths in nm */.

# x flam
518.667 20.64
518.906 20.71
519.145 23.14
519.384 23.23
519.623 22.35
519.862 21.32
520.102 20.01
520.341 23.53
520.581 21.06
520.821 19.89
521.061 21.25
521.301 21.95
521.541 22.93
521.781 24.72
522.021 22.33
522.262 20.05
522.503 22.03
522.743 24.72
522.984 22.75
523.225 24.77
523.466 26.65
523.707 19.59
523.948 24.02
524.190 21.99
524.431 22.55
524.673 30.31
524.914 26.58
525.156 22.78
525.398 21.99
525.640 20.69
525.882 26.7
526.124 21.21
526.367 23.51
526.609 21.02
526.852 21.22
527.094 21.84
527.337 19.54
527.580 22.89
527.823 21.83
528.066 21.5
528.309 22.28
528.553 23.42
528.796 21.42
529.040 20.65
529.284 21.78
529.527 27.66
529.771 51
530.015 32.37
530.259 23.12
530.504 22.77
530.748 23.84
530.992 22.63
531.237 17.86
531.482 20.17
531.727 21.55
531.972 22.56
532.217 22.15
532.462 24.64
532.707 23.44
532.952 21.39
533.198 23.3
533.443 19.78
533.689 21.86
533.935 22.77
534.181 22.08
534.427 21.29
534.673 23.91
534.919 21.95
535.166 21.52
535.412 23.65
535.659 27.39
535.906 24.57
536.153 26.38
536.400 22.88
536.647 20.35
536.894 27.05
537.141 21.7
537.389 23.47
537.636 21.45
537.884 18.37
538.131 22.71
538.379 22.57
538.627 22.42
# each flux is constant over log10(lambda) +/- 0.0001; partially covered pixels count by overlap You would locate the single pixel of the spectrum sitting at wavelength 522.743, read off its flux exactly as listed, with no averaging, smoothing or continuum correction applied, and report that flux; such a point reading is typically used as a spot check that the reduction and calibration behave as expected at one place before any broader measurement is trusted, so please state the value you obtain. 24.72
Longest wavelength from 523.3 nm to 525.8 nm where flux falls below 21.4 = 525.640 nm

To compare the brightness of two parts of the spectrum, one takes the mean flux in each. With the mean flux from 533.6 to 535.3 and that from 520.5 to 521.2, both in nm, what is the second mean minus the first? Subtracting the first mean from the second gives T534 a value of -1.5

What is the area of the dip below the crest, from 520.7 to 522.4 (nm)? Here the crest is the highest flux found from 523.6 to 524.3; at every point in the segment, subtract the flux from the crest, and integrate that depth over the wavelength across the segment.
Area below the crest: 3.6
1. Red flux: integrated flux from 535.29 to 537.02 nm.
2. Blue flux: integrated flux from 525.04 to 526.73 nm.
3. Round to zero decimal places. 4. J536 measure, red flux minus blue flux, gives 4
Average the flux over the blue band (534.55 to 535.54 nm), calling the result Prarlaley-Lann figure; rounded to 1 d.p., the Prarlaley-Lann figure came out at 22.8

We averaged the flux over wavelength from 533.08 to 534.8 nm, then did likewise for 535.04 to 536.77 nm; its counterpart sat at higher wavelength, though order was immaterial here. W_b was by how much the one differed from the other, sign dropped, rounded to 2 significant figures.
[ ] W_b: 1.7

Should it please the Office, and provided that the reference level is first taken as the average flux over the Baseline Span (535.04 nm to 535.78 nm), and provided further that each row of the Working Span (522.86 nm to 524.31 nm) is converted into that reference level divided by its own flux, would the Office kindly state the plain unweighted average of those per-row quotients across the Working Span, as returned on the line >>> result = 1.05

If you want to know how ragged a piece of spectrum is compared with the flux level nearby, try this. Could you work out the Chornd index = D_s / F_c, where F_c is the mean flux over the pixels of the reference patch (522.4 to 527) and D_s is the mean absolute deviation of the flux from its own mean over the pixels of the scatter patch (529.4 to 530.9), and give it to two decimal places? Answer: 0.33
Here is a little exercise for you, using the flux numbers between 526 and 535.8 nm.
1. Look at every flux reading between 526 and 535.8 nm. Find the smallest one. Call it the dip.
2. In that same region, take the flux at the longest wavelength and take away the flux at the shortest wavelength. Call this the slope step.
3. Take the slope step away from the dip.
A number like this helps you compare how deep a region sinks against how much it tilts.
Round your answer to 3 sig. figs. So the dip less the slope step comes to 11.7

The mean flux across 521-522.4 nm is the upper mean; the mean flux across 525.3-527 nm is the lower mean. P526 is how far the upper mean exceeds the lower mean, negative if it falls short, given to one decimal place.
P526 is -0.1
